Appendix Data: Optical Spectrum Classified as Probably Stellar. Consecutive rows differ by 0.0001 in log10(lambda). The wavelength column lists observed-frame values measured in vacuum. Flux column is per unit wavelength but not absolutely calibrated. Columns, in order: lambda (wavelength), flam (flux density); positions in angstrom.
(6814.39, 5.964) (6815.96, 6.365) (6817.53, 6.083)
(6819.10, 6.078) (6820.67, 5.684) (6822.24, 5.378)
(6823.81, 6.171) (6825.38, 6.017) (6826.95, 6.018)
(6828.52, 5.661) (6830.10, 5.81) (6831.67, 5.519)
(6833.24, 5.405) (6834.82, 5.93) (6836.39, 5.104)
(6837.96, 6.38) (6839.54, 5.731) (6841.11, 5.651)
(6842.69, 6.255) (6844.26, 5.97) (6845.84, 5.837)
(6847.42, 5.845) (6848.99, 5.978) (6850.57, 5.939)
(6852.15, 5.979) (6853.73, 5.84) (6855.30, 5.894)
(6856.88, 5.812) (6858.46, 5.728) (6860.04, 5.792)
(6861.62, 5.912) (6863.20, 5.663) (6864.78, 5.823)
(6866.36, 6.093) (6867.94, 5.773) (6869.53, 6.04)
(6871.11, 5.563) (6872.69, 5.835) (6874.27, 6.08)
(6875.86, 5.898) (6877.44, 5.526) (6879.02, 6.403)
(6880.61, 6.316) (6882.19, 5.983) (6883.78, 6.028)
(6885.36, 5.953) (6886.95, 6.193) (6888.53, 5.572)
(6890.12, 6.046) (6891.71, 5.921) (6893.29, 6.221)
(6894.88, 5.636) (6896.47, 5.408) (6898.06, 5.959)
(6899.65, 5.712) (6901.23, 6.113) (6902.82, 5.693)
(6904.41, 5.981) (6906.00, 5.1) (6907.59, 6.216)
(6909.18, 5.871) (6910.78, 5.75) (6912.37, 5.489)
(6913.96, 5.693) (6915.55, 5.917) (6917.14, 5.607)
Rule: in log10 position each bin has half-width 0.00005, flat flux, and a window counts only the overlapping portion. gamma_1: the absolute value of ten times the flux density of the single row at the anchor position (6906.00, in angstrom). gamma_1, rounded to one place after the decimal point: 51.0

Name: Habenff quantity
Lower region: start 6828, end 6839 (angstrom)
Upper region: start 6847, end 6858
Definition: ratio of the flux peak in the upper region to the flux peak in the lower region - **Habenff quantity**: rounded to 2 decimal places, 0.94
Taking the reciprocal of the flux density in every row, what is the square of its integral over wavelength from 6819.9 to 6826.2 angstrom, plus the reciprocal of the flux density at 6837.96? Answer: 1.3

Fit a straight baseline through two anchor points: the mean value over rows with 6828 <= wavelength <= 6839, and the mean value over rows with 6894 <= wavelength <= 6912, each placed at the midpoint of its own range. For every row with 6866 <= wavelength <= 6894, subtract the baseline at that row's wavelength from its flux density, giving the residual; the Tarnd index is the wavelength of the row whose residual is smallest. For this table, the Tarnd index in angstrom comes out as 6877.44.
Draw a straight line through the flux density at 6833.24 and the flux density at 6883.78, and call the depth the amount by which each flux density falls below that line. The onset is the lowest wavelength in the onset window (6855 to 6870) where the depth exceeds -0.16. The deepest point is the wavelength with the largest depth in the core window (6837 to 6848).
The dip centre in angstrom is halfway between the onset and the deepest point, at 6849.0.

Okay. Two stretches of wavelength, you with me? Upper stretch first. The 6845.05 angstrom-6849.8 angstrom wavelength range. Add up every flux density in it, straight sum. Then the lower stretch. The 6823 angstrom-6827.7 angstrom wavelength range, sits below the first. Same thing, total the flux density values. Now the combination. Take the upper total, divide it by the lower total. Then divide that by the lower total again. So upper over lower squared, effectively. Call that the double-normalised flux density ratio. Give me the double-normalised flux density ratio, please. 0.0533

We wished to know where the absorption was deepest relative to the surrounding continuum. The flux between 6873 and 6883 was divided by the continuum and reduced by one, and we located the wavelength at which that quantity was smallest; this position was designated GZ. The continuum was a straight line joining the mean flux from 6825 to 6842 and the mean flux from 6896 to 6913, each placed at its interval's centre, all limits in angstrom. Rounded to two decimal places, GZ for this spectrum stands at 6877.44 angstrom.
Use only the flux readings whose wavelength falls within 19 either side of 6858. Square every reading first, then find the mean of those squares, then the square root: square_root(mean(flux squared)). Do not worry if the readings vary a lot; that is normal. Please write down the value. 5.87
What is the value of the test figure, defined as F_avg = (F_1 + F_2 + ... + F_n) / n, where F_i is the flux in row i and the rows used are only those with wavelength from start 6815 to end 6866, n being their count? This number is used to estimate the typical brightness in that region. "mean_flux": 5.85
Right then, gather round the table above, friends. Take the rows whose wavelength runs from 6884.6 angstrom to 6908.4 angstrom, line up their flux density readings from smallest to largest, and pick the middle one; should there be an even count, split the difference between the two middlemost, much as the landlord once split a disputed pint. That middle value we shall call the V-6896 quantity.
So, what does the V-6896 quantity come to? 5.95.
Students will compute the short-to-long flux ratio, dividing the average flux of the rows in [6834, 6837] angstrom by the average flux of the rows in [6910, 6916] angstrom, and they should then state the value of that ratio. 0.97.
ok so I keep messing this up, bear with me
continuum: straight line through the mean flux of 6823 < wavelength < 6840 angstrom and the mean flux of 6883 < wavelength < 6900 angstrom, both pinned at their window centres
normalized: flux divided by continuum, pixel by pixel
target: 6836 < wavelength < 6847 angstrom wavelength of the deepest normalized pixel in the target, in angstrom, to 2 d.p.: 6836.39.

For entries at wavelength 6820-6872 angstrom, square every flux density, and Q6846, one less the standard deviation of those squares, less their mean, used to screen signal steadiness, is -35.9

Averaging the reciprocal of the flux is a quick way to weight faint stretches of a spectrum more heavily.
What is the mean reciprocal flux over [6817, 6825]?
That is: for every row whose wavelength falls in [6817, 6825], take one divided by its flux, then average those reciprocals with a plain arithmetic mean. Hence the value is 0.171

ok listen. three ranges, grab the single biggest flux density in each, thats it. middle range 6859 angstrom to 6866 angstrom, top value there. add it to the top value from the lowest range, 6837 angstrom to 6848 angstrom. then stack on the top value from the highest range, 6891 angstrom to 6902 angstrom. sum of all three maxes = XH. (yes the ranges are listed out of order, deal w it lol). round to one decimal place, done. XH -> 18.5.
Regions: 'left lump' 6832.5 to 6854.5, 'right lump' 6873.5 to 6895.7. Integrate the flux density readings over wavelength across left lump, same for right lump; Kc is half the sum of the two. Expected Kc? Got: 131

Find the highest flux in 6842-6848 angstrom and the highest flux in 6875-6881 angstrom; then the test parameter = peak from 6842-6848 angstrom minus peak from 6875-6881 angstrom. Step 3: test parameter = -0.1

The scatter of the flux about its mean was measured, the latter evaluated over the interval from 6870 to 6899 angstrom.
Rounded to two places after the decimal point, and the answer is 0.28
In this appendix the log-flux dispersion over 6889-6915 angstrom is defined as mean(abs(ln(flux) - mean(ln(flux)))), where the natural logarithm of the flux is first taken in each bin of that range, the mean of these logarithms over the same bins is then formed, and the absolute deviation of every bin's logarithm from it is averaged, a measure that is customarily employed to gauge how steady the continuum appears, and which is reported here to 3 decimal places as 0.042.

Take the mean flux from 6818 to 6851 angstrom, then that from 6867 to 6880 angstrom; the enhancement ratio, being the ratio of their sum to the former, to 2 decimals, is 2.01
